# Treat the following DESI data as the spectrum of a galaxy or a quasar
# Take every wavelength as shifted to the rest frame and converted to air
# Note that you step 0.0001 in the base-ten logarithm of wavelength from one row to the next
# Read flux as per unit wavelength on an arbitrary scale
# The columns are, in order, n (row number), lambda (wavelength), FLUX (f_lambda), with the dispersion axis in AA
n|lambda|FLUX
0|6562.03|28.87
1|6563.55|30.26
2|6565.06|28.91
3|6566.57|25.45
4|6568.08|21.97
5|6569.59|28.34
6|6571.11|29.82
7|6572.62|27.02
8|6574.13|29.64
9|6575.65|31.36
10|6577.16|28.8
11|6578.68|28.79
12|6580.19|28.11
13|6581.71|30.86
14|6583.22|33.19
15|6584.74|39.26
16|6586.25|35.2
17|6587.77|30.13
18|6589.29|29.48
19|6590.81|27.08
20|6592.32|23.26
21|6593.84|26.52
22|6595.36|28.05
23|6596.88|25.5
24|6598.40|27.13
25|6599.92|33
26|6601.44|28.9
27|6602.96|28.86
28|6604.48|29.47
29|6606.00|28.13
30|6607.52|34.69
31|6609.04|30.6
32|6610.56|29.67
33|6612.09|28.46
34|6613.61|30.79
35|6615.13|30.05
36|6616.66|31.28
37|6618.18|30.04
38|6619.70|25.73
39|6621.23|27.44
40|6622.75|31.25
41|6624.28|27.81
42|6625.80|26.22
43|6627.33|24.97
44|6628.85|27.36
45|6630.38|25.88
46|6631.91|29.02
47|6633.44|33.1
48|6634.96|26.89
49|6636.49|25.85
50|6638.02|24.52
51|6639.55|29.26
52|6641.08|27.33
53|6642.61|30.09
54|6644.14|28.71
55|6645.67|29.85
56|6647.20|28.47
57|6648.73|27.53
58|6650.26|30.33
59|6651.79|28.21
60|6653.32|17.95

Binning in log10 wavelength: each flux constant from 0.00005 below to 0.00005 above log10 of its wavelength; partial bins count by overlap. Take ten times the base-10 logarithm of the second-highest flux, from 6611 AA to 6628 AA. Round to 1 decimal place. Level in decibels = 14.9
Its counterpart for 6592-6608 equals 15.2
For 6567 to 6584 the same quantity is 15.0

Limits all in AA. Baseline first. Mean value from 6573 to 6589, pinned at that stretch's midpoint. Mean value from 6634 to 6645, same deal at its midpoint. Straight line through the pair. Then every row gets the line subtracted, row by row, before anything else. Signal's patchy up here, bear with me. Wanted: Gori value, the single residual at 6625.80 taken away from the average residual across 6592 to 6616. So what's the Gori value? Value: 1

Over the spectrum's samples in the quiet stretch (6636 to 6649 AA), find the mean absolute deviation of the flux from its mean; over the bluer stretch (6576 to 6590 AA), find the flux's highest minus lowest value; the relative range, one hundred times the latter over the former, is 761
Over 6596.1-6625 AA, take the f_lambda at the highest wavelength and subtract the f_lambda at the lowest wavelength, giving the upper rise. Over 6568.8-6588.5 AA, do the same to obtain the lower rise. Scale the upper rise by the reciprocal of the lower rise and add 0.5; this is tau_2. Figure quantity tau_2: 1.8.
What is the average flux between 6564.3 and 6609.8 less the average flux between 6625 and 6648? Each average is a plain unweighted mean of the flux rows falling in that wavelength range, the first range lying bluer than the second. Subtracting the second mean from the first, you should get 1.4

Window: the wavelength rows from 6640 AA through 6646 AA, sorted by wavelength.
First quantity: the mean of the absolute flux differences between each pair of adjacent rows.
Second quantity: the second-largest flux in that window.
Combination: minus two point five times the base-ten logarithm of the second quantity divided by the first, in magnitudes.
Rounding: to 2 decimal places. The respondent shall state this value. -3.07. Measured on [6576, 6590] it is -2.79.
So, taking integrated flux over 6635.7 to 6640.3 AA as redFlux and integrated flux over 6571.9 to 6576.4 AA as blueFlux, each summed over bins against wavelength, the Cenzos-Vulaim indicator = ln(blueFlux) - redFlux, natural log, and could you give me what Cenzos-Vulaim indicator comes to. -117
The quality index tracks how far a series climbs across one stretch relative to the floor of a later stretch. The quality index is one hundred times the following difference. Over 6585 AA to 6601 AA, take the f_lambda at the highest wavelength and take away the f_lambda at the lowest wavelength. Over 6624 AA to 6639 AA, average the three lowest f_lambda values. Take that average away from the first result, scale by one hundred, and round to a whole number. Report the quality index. -2731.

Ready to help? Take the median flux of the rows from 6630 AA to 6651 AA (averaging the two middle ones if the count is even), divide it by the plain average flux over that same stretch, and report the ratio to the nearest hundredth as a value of 1.01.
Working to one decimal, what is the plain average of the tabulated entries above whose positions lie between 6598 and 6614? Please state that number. 30.0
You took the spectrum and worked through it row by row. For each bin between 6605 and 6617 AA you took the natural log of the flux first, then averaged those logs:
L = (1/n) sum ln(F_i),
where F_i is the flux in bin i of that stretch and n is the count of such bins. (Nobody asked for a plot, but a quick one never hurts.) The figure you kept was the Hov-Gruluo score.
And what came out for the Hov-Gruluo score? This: 3.41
